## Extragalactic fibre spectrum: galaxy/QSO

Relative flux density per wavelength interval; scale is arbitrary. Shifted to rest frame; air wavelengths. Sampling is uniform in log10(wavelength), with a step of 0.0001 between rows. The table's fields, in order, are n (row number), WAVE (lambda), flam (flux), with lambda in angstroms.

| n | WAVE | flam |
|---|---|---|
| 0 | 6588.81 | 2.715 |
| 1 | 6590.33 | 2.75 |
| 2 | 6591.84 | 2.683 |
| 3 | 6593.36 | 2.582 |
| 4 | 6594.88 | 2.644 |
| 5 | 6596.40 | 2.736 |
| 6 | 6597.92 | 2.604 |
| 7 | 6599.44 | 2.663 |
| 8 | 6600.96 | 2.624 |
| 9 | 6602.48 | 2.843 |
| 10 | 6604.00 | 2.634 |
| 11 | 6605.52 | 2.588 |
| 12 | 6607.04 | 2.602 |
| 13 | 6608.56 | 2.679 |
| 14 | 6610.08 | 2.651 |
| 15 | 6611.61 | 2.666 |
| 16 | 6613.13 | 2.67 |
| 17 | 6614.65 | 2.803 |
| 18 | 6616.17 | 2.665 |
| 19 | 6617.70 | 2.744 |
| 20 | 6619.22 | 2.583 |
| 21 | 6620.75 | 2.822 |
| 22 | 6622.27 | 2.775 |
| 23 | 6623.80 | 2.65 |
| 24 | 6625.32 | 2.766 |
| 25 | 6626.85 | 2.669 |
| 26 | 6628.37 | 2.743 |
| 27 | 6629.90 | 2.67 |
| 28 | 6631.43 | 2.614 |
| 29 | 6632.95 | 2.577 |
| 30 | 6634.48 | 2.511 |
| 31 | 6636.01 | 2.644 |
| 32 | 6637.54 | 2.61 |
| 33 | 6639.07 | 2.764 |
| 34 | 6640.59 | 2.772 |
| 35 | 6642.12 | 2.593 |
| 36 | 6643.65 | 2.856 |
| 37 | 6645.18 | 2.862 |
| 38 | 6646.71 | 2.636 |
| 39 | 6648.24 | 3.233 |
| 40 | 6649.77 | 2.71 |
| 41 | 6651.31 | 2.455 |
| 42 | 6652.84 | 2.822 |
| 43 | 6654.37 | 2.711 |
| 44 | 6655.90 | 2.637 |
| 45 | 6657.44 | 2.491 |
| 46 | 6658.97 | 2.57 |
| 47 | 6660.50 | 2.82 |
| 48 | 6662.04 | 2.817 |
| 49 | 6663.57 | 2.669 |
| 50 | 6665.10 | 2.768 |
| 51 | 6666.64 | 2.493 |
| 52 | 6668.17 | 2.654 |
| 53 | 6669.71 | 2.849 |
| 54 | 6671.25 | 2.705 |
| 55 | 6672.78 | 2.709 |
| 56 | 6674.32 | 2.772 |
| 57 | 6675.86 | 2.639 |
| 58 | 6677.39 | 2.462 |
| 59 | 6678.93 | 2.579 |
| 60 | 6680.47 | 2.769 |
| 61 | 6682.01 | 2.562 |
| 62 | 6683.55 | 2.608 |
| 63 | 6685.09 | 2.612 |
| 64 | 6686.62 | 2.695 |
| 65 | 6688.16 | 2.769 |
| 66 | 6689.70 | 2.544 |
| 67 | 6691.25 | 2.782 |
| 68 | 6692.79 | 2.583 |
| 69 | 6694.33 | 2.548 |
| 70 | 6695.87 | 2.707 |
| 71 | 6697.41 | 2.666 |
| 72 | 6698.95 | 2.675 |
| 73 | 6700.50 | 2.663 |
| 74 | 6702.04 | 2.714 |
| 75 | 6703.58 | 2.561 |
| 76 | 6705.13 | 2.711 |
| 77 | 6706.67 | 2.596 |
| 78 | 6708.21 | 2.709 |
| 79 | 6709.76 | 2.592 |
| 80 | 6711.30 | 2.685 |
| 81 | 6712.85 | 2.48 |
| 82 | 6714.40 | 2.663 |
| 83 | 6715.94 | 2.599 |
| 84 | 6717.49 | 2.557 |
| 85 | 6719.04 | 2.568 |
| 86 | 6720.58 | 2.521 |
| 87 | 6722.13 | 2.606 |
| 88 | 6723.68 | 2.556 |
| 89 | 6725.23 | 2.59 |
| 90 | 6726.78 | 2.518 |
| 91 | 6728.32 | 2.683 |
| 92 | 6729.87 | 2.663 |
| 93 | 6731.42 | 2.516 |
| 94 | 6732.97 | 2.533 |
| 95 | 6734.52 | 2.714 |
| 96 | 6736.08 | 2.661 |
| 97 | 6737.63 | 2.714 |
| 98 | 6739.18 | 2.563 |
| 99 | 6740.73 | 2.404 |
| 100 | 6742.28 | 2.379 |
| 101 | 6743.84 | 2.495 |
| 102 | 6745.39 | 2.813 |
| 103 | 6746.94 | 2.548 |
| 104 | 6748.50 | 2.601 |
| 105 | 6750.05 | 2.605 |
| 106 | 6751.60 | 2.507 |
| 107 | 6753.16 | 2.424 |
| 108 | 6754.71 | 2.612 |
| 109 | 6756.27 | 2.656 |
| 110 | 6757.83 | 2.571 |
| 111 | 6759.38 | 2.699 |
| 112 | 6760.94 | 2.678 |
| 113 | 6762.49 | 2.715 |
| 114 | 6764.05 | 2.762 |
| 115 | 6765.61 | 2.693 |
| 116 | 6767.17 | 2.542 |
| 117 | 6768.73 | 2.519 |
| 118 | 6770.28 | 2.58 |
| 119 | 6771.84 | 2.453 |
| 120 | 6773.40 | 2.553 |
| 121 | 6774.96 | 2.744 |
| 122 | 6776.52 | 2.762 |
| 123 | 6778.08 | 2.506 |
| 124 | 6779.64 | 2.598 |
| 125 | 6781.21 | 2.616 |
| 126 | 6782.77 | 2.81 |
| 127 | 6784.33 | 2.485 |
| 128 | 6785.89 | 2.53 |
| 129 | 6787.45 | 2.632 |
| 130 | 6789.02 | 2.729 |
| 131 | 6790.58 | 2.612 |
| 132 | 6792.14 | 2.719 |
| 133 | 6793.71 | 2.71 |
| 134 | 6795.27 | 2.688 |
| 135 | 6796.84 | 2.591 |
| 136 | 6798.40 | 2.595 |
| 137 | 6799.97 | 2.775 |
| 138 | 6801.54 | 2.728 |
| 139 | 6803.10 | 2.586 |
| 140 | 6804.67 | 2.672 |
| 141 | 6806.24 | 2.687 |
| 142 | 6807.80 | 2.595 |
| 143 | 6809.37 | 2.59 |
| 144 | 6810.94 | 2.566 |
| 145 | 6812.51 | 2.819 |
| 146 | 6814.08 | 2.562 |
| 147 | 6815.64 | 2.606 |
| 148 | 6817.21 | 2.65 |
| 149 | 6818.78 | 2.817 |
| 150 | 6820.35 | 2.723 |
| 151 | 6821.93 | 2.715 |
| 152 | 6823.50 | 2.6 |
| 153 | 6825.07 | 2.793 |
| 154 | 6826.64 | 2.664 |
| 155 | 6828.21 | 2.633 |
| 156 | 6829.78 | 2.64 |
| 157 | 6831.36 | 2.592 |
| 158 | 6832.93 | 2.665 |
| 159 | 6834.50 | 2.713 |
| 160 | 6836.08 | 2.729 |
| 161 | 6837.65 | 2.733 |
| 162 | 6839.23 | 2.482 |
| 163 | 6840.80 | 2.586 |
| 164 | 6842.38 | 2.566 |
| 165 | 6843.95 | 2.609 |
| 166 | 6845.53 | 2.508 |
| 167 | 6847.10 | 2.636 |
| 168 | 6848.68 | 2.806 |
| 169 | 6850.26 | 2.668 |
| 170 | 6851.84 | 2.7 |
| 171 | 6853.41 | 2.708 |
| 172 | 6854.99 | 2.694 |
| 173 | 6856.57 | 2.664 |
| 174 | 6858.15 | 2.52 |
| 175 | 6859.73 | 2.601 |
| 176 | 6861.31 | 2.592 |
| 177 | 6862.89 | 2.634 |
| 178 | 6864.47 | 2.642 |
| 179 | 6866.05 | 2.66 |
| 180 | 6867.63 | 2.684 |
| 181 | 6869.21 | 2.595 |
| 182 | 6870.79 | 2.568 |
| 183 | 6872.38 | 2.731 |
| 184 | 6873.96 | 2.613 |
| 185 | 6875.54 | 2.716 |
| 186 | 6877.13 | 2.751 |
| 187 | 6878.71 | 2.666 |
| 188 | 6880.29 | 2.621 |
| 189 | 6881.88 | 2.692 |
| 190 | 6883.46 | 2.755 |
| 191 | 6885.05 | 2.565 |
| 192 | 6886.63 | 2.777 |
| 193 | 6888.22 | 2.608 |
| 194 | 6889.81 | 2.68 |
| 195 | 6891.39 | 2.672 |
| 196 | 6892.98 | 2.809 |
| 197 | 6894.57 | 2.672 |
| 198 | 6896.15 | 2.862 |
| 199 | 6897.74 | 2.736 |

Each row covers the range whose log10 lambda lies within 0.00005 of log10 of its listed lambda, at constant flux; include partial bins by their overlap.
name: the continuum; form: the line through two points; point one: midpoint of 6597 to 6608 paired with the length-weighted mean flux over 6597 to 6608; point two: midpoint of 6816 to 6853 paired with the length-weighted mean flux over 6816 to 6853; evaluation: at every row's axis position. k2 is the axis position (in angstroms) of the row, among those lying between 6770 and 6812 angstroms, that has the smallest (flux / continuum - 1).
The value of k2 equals 6771.84 angstroms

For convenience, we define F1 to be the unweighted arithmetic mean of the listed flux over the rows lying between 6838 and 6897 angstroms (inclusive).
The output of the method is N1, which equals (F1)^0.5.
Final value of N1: 1.63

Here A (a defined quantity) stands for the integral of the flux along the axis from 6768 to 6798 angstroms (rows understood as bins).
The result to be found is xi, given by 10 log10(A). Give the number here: 19.0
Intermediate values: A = 79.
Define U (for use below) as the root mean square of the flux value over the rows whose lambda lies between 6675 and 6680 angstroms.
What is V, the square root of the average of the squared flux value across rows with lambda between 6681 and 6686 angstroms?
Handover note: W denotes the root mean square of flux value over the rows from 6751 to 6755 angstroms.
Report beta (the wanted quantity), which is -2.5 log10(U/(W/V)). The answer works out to -1.05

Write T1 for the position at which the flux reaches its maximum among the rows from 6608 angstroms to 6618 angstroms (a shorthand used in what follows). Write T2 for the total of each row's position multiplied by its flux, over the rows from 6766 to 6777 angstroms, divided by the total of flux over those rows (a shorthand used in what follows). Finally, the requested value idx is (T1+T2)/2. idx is 6693.3 angstroms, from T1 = 6614.65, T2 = 6771.9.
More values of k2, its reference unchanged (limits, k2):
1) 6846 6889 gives 6858.15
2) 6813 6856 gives 6839.23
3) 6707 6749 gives 6742.28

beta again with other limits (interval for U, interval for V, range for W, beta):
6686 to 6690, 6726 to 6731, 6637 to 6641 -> -1.03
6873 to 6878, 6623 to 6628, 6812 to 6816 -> -1.09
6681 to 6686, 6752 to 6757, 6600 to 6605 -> -0.98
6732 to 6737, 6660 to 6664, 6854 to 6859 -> -1.11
